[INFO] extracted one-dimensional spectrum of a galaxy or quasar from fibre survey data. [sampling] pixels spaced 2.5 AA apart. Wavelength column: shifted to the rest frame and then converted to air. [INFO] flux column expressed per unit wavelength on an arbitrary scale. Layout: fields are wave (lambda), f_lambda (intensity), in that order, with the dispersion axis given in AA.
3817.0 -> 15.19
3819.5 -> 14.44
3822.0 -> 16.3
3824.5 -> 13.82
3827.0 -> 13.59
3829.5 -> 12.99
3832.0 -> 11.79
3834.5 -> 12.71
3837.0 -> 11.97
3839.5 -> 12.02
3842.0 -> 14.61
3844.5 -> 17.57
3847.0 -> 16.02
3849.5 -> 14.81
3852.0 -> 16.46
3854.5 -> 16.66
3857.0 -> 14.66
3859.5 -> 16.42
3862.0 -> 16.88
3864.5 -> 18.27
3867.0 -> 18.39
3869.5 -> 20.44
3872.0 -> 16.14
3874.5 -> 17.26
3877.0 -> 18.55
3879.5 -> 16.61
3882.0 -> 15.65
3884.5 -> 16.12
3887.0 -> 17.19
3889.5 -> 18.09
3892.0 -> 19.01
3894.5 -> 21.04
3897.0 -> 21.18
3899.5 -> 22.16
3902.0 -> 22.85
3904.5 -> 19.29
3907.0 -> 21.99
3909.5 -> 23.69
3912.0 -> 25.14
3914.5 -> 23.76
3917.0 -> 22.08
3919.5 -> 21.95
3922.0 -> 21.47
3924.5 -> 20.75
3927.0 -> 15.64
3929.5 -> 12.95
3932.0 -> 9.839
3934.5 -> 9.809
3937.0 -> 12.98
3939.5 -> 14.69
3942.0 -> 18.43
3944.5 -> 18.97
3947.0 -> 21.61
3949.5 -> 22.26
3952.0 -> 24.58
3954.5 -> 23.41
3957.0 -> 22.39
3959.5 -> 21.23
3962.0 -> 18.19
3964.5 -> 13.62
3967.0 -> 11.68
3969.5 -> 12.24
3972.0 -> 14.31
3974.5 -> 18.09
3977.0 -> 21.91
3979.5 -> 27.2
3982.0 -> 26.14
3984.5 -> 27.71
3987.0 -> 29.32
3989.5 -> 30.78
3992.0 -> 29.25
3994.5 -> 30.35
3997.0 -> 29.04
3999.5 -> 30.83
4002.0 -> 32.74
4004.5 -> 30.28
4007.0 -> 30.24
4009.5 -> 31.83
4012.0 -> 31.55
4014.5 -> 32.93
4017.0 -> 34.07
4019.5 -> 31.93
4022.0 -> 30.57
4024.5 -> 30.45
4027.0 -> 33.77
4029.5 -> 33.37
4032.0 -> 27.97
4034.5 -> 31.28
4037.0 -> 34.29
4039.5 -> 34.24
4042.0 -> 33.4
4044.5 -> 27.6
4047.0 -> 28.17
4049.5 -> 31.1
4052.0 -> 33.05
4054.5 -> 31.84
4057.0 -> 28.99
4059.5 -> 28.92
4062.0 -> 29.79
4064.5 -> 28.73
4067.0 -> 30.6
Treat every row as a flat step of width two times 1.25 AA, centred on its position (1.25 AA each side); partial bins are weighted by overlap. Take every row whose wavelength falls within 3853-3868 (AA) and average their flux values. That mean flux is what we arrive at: 17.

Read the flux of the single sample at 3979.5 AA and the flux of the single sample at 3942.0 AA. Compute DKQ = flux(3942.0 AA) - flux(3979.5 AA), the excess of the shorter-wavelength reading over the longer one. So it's -8.8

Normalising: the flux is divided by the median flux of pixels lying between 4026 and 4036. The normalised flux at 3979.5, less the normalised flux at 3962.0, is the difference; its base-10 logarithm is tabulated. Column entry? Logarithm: -0.6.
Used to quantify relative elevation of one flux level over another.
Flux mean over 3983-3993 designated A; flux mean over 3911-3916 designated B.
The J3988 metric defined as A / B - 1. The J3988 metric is 0.20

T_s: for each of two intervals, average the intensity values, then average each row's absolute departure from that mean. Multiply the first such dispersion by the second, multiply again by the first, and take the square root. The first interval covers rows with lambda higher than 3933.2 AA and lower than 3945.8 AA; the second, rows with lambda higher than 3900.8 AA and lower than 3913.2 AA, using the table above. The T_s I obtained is 3.7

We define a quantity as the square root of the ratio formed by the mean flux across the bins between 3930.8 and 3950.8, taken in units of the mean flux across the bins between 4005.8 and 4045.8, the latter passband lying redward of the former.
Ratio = 0.71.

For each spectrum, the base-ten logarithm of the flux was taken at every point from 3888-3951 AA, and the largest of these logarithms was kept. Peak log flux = 1.40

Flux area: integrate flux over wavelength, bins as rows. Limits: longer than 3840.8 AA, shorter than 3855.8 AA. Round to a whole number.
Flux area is 240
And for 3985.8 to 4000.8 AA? 449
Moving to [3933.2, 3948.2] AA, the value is 241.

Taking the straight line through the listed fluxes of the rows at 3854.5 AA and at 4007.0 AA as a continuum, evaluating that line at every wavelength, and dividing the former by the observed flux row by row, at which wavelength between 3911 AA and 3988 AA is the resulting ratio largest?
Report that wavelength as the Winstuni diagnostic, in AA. 3934.5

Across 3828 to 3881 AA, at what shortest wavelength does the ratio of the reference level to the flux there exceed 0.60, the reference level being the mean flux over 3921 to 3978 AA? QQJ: 3829.5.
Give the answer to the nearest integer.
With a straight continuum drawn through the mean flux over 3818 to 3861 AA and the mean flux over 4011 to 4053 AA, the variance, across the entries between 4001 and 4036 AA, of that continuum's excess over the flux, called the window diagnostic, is 4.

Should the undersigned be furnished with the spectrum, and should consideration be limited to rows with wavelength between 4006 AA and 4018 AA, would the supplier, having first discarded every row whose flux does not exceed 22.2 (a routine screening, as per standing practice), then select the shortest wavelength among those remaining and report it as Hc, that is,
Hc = 4007.0 AA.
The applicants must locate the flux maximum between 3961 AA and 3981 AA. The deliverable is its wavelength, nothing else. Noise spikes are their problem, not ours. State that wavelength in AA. 3979.5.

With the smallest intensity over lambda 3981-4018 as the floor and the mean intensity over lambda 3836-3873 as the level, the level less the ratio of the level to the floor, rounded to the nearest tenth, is 15.5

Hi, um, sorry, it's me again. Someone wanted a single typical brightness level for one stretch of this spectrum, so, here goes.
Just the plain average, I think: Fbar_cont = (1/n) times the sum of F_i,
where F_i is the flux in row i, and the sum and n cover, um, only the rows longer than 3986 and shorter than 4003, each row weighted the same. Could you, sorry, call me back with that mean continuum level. 30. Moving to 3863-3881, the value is 18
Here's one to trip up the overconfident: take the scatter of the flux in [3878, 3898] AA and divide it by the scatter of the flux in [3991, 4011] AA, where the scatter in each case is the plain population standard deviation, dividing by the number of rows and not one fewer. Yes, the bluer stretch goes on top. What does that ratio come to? 1.7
